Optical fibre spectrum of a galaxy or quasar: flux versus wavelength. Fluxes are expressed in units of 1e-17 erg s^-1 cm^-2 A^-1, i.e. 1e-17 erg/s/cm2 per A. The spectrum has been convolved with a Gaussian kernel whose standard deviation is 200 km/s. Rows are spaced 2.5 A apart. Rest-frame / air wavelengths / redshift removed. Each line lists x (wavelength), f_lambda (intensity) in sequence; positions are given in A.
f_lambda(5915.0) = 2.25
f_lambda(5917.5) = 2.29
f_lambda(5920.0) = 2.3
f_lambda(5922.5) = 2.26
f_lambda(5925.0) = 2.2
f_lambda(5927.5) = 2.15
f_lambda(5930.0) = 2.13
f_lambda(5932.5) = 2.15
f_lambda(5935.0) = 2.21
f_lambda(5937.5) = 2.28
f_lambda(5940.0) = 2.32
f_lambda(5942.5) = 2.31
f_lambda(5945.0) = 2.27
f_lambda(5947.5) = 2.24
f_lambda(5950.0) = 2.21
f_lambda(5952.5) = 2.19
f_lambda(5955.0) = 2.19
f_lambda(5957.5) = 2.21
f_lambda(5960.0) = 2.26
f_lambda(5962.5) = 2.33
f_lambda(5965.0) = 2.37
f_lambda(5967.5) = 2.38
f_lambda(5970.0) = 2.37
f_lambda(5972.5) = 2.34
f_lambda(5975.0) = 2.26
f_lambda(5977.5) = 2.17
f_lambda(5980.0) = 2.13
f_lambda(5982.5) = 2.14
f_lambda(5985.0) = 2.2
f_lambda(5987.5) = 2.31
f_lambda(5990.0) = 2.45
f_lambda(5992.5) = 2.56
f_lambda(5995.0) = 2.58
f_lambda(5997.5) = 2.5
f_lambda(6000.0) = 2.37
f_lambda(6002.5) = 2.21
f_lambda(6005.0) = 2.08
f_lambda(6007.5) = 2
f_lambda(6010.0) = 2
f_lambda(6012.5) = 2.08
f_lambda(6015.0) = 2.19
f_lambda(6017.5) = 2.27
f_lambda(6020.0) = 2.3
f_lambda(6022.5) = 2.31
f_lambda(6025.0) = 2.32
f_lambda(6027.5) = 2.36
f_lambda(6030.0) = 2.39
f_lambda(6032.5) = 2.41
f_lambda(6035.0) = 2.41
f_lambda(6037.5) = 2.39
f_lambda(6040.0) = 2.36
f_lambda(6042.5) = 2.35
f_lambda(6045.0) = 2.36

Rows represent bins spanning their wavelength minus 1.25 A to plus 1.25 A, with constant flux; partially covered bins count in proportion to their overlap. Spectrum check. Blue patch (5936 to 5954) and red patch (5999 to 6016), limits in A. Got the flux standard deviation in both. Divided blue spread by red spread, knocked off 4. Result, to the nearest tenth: -3.6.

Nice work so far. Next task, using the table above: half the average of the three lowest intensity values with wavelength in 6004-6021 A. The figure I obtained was 1.01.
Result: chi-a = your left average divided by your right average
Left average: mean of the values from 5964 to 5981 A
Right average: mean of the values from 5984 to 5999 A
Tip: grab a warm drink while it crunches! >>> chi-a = 0.94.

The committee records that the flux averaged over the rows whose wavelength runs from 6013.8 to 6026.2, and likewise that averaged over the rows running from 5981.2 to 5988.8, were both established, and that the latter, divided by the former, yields 0.97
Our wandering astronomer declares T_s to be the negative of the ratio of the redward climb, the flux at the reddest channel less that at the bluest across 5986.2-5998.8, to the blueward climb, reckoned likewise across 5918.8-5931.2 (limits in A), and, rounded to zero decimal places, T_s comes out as 1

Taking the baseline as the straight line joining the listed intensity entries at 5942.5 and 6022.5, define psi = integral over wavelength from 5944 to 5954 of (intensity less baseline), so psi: -0.8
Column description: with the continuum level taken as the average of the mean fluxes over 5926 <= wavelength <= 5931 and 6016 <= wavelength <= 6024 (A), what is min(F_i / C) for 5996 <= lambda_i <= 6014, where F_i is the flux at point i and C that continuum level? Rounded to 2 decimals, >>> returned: 0.90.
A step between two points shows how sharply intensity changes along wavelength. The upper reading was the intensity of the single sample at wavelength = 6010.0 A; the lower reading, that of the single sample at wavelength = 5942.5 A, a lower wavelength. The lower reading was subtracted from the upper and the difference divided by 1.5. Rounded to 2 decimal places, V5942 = -0.21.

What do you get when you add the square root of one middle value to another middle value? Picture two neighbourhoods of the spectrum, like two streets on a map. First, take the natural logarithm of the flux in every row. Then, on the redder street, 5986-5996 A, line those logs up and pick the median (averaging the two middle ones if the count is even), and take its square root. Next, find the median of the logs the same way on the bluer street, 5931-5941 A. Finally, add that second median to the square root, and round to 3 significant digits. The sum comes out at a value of 1.77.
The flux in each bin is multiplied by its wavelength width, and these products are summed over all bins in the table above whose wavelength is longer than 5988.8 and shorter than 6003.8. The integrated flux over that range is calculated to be 36.7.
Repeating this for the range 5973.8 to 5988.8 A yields 33.0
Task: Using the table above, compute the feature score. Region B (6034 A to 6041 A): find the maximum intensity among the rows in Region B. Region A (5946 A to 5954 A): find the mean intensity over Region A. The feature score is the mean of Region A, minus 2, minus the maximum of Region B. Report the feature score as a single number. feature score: -2.20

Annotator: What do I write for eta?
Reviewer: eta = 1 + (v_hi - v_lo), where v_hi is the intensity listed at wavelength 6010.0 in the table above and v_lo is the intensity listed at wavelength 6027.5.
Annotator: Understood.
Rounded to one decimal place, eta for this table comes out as 0.6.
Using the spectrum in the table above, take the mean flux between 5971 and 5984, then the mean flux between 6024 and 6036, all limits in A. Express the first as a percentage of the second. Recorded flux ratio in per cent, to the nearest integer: 93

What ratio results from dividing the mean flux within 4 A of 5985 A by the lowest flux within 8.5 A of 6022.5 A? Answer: 1.01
